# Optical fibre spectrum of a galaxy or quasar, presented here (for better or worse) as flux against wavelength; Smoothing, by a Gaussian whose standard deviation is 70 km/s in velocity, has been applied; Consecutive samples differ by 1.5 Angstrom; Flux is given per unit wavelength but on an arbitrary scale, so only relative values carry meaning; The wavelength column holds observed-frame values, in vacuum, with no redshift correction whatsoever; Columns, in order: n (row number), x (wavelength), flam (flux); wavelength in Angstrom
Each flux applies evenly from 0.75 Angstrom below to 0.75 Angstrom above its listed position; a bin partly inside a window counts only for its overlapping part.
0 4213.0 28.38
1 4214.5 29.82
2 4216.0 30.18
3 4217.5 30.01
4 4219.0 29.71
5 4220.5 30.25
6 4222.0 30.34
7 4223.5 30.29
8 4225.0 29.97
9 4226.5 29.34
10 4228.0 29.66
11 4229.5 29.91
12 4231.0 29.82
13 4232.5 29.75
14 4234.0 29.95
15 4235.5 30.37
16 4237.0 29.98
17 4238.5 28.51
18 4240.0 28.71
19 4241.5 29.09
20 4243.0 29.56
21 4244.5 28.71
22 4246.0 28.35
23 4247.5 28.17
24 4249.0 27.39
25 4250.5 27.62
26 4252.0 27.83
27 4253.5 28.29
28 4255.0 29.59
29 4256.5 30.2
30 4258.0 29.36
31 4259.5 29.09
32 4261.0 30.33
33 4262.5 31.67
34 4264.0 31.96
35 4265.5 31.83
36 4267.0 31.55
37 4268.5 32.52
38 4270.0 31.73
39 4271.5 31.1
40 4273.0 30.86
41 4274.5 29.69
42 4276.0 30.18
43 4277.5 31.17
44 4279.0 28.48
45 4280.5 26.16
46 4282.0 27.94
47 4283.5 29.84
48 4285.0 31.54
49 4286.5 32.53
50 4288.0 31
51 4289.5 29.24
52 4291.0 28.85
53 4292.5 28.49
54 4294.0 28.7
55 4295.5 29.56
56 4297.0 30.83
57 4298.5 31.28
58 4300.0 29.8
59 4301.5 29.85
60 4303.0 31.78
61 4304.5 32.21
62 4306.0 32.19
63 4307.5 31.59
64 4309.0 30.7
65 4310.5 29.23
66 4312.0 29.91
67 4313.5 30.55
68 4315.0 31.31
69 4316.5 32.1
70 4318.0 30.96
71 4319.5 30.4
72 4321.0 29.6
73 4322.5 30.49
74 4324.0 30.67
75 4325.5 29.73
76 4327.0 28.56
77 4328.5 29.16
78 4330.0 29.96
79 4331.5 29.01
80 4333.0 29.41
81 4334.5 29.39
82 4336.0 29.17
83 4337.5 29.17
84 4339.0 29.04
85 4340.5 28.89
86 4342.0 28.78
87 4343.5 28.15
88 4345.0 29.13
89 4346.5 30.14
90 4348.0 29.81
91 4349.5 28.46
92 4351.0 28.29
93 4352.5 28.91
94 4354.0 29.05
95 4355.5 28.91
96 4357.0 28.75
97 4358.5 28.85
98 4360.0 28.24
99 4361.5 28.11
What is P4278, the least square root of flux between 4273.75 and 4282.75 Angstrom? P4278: 5.11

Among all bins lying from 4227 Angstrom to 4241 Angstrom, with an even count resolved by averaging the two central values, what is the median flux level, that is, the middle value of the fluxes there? 29.8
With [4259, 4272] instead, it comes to 31.7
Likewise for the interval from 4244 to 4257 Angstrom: 28.3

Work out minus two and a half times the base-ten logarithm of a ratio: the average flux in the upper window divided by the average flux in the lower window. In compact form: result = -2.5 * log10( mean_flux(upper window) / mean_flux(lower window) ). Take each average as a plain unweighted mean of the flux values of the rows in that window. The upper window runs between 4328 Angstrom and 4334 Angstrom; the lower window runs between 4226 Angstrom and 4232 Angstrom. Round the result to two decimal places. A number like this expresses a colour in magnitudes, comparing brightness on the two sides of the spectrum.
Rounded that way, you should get 0.01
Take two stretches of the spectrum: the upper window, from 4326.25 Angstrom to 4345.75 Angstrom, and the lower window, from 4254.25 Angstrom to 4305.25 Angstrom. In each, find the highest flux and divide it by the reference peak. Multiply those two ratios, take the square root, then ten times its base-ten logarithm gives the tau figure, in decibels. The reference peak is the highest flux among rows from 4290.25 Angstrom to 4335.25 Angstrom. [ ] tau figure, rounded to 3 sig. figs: -0.136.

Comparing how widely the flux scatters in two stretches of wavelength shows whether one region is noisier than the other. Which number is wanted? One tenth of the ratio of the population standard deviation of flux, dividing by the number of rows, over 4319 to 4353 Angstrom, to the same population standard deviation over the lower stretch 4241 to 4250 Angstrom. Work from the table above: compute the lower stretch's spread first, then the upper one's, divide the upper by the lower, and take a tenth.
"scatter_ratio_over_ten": 0.10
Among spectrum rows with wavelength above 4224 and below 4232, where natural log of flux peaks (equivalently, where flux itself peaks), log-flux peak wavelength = 4225.0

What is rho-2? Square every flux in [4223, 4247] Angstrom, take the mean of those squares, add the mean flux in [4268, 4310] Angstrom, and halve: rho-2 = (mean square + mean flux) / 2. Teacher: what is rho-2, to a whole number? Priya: 450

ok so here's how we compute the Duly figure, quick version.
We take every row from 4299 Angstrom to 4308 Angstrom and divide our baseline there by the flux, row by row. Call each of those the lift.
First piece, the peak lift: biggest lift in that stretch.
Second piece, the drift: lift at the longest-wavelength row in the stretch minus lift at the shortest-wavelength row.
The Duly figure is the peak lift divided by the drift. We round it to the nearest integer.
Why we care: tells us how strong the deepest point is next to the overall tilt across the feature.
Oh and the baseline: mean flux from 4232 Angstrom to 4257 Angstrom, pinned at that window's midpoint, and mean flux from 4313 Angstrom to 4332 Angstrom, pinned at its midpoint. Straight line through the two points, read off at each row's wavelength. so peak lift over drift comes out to -19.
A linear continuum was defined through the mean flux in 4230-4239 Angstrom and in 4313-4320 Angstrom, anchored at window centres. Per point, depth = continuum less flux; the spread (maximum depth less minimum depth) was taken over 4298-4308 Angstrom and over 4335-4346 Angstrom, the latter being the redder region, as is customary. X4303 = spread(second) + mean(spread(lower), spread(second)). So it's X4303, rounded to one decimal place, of 2.9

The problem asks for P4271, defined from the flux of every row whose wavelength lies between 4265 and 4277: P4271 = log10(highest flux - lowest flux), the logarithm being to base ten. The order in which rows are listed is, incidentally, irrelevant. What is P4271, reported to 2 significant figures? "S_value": 0.45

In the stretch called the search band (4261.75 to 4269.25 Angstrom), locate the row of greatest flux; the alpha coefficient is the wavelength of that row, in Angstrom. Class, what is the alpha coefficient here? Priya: 4268.5 Angstrom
